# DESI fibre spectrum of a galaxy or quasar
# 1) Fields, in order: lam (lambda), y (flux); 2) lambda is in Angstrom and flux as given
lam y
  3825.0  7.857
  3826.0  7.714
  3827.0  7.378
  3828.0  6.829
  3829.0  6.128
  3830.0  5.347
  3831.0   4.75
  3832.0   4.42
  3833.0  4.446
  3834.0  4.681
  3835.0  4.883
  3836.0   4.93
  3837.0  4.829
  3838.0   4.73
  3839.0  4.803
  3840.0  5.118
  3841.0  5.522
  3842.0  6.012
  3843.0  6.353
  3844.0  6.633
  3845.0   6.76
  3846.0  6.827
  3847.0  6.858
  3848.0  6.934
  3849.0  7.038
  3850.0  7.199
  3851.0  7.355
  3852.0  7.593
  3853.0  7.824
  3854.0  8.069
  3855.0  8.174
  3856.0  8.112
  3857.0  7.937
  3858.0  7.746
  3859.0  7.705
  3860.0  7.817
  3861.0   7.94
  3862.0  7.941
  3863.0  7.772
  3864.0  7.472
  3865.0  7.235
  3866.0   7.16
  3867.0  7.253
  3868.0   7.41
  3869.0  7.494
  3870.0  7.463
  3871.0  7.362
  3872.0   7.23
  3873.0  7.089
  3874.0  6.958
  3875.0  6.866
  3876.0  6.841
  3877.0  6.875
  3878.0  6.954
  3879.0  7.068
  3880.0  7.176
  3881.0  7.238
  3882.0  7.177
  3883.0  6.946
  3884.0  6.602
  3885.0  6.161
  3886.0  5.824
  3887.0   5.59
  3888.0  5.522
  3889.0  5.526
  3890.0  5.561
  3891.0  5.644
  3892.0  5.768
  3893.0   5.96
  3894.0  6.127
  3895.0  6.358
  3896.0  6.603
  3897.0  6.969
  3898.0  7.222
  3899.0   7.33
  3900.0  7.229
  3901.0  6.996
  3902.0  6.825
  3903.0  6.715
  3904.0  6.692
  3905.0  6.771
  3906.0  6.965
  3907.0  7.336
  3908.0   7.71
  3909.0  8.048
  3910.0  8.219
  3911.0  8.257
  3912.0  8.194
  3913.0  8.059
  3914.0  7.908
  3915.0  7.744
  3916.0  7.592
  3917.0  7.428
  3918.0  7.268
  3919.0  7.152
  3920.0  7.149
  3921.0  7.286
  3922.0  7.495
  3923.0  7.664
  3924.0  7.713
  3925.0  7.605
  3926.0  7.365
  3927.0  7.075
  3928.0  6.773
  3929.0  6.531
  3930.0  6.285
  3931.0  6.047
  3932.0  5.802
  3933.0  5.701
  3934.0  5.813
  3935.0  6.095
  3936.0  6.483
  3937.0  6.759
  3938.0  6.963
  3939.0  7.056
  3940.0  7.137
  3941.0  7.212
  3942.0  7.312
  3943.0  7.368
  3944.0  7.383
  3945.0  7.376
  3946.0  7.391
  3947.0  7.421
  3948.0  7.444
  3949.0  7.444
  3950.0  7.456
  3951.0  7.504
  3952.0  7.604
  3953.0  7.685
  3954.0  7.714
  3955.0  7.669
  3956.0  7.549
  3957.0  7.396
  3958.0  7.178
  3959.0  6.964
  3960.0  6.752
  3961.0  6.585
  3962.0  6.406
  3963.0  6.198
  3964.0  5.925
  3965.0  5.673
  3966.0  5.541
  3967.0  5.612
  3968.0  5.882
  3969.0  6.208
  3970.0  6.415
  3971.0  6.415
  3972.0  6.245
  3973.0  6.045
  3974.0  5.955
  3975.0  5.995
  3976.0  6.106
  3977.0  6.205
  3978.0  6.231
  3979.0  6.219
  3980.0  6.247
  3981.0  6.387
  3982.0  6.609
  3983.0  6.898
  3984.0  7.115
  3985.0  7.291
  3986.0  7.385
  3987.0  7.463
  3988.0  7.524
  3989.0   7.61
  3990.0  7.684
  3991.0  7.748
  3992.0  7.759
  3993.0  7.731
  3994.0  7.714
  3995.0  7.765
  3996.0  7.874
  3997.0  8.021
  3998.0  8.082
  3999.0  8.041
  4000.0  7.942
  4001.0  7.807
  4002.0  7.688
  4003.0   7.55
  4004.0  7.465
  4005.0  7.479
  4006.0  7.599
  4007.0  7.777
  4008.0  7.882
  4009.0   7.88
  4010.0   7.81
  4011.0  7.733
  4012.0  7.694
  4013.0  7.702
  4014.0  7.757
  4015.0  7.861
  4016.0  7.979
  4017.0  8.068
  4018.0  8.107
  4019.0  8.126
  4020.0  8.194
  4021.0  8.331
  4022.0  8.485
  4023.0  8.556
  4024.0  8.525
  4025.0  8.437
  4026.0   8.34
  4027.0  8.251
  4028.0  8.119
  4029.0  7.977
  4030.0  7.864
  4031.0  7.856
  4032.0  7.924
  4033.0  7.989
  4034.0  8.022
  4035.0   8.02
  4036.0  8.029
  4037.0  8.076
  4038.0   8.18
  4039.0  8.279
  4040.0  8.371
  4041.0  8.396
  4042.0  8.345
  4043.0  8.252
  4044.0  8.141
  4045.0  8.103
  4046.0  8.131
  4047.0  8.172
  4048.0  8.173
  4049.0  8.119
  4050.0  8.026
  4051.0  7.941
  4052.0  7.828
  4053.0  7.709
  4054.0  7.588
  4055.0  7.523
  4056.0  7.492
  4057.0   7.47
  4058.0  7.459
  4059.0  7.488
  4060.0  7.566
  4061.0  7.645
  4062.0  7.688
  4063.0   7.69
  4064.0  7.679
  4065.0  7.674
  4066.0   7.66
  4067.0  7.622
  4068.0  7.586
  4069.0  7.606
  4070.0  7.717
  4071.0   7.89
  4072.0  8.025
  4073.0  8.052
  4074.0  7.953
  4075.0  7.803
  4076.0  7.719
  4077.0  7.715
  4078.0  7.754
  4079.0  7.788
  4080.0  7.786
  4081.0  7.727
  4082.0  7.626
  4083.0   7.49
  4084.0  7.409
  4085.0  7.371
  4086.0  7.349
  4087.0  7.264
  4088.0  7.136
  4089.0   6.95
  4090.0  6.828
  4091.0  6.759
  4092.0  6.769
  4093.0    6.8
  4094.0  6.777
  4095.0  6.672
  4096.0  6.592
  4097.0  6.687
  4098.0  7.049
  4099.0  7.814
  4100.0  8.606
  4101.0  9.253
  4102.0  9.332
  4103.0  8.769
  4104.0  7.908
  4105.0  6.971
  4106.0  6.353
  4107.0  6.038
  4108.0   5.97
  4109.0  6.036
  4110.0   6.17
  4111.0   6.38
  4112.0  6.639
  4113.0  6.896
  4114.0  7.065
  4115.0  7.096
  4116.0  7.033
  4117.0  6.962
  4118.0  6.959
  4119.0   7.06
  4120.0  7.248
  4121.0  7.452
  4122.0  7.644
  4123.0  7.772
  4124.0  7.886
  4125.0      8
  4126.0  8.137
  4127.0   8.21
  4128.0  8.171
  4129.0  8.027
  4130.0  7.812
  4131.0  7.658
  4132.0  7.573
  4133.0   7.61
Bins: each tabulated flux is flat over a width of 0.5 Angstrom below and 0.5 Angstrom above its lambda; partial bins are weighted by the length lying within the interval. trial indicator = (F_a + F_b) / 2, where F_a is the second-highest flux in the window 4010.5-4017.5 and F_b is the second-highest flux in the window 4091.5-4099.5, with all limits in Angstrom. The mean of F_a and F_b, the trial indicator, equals 7.51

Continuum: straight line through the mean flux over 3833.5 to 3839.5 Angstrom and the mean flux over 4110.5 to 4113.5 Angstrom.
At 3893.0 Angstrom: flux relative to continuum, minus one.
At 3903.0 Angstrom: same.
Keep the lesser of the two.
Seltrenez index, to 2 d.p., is 0.15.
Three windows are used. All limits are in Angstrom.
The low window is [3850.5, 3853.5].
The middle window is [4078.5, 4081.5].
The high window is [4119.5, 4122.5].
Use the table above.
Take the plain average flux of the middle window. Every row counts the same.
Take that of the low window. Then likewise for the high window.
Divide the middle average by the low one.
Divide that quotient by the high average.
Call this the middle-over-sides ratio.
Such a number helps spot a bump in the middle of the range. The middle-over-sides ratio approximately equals 0.14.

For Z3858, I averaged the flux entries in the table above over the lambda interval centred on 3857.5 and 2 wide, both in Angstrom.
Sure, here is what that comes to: 7.84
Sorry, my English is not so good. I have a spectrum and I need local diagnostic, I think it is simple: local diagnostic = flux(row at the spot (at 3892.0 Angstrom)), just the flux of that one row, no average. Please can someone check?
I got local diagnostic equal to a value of 5.768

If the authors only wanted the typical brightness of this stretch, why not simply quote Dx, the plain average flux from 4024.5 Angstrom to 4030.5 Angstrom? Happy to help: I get 8.2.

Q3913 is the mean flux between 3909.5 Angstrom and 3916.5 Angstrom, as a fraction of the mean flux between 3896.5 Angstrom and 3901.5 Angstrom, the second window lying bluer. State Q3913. 1.12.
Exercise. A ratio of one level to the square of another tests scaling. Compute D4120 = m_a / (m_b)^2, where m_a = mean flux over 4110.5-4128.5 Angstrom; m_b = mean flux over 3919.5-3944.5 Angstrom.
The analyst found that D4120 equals 0.156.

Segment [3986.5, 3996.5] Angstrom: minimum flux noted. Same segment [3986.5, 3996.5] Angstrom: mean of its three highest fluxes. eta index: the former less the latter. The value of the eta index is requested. -0.34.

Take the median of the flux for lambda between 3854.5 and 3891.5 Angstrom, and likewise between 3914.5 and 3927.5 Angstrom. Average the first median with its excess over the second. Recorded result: 3.46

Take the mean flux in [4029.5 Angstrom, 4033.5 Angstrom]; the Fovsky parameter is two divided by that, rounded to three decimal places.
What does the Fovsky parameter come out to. 0.253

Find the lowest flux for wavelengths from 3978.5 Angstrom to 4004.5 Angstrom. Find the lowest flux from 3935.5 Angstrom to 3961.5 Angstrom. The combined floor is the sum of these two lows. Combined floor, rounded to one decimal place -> 12.7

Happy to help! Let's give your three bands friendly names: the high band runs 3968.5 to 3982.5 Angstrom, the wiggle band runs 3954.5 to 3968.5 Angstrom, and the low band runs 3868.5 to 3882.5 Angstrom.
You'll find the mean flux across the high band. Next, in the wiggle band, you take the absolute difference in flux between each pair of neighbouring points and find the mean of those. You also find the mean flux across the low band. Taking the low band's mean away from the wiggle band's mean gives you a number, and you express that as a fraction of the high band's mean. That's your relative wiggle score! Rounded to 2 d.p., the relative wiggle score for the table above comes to -1.11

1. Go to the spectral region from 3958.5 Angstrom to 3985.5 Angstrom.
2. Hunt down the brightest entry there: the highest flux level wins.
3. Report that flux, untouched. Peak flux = 7.291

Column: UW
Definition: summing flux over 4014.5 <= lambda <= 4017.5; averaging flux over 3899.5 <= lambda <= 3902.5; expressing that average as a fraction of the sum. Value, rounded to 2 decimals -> 0.29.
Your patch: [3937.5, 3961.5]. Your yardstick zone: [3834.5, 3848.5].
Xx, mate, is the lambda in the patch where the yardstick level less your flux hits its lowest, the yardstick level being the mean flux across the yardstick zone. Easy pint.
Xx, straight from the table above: 3954.0 Angstrom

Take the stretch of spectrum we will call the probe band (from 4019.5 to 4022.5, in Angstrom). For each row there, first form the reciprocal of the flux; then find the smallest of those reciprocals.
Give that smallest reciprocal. 0.118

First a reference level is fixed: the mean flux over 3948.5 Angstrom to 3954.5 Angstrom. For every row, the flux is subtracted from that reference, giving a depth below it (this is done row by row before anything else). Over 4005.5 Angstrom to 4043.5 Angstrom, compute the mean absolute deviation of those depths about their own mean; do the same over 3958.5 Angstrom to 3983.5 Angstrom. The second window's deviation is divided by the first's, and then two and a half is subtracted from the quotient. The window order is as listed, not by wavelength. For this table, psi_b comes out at -1.2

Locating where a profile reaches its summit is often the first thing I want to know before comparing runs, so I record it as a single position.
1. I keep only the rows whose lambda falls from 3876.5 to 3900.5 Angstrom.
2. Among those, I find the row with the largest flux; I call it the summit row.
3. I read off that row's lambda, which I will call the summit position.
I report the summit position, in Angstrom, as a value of 3899.0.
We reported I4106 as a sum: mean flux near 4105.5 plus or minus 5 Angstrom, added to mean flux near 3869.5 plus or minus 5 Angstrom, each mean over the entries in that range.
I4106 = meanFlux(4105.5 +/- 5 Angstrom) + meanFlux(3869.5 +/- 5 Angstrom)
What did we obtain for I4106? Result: 14.5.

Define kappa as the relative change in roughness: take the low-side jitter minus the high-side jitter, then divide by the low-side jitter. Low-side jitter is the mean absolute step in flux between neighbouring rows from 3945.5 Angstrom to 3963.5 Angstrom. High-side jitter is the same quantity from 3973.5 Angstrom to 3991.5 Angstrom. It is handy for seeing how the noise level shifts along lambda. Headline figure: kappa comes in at 0.01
